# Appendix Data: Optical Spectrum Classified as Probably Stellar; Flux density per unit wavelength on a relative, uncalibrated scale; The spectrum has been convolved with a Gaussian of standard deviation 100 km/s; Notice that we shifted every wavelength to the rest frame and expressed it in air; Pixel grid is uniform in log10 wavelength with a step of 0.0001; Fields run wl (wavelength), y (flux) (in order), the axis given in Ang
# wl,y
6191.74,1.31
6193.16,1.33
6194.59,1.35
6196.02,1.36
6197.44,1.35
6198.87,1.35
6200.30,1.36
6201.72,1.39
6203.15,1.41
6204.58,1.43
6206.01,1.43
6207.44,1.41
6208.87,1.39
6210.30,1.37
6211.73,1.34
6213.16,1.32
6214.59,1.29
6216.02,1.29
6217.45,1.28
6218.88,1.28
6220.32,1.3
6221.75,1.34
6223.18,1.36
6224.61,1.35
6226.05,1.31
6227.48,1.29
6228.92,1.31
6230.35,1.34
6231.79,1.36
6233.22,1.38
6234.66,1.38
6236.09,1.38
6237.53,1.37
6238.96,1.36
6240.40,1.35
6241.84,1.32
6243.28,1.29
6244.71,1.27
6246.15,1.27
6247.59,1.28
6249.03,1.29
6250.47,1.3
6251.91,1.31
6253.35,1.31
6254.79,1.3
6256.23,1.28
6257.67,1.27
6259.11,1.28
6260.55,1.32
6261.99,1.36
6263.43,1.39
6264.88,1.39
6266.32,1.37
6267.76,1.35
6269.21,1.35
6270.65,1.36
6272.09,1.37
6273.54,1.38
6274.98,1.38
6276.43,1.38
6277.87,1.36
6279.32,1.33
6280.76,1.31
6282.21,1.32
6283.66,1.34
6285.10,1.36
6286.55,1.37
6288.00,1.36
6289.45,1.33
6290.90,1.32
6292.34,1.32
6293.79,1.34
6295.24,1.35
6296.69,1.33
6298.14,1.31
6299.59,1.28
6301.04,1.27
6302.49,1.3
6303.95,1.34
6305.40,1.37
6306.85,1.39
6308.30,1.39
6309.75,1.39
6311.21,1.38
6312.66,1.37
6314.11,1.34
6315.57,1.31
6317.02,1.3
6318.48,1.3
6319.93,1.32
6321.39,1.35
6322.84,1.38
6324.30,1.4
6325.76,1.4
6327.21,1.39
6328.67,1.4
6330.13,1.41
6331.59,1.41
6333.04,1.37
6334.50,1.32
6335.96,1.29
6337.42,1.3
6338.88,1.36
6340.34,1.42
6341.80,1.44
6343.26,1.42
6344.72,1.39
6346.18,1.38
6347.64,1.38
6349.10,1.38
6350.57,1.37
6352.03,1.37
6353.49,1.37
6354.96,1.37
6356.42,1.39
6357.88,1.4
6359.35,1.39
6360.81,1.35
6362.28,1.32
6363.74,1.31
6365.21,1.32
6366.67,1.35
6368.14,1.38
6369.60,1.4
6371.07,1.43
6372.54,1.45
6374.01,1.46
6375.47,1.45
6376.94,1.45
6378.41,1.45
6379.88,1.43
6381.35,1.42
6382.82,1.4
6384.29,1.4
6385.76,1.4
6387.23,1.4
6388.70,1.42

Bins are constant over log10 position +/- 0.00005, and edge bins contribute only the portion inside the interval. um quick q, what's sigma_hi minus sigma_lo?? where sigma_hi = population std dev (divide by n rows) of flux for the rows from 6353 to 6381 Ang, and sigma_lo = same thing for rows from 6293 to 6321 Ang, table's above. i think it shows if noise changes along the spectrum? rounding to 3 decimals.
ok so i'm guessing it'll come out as 0.010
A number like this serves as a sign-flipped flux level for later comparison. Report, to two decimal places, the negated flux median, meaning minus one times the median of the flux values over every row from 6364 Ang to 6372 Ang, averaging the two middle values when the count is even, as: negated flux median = -1.38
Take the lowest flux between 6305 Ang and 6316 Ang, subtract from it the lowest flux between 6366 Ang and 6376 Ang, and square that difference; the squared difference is 0.0016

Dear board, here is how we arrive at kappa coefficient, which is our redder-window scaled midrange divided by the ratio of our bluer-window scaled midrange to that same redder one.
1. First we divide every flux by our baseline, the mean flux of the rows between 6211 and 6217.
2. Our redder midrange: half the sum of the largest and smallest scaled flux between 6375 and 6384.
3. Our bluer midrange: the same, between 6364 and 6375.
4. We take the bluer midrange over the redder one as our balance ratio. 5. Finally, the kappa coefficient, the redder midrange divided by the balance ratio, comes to 1.12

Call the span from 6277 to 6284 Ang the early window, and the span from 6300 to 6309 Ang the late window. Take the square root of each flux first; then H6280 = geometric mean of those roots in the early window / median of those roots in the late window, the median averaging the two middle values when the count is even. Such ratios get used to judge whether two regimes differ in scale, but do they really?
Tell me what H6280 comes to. 0.991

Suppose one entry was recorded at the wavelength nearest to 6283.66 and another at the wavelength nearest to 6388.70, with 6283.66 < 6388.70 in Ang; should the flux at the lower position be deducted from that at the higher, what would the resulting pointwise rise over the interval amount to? 0.08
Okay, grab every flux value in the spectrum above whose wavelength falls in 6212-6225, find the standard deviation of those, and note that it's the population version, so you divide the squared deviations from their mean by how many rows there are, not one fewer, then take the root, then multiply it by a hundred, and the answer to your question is 2.94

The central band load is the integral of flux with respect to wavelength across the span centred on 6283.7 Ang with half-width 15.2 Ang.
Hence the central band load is 40.9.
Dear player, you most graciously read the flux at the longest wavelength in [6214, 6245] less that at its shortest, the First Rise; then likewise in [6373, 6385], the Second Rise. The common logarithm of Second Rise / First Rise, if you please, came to 0.48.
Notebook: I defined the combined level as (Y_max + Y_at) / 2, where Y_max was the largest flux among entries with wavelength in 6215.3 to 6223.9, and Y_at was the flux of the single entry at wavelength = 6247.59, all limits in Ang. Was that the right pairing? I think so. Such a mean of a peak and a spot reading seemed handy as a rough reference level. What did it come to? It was 1.32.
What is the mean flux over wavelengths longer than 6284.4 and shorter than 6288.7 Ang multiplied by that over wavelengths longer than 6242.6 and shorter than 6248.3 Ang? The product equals 1.74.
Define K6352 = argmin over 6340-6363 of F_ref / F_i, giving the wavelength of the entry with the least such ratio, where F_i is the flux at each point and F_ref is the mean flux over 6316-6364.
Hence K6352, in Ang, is 6341.80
